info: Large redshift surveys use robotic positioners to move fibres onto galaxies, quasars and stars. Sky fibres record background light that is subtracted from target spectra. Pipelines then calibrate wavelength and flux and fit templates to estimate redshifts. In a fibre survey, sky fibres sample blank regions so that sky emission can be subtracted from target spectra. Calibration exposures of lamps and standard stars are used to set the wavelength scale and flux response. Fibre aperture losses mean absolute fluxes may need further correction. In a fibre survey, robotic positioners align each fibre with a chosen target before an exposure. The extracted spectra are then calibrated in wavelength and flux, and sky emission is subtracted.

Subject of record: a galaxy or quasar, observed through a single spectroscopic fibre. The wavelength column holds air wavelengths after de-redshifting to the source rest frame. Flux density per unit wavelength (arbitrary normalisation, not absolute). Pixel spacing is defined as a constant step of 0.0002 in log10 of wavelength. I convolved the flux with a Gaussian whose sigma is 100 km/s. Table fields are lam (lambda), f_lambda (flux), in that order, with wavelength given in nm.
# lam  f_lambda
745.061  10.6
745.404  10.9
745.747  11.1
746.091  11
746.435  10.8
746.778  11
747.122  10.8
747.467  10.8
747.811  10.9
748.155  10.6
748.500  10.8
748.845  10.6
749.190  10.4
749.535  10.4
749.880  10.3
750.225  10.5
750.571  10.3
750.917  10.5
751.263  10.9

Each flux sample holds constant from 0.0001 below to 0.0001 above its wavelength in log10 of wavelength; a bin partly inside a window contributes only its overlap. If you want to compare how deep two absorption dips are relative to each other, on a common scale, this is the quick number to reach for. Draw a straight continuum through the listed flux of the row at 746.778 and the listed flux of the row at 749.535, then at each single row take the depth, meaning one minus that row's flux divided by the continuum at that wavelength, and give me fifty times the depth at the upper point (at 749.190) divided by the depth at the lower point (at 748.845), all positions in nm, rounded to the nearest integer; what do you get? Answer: -76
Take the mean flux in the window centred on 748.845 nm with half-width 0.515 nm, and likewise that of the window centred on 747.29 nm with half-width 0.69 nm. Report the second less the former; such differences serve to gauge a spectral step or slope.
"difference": 0.28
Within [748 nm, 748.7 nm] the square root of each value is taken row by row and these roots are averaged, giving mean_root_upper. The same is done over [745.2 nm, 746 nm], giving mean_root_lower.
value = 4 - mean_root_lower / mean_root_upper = 2.986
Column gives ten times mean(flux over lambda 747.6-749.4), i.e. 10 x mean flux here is 107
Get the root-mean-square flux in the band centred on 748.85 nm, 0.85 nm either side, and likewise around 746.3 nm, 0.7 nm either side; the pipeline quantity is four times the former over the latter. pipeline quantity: 3.849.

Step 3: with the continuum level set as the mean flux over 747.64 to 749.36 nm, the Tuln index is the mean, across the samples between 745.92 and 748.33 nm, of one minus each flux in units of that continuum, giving -0.017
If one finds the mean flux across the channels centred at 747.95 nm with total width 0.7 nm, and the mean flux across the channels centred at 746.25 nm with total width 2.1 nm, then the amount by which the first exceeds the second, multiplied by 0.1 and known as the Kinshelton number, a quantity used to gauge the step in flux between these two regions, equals -0.02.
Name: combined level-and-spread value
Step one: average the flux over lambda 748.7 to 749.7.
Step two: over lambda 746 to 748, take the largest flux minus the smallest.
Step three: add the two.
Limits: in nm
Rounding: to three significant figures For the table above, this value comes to 10.7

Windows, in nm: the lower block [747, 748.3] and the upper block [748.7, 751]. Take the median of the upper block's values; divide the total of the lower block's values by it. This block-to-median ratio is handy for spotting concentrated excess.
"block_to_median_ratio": 4.1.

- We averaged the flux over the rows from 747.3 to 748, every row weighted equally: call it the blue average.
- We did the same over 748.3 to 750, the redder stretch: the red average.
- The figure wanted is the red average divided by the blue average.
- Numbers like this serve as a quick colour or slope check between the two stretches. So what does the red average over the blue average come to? 0.968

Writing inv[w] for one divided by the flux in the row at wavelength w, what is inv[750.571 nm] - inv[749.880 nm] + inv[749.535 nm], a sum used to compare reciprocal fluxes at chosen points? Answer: 0.0962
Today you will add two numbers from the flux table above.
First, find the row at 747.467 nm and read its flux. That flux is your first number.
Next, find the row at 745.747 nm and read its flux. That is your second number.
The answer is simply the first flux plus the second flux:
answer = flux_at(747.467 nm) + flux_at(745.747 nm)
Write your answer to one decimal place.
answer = 21.9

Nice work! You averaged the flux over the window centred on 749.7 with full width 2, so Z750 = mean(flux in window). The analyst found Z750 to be 10.4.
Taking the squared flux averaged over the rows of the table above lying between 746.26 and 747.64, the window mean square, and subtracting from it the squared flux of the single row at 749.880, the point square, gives 11.6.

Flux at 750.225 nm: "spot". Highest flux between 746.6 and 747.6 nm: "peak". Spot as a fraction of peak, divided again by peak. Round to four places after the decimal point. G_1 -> 0.0868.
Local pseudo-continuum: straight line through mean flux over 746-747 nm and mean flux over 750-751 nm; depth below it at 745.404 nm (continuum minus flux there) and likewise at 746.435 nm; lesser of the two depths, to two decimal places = 0.13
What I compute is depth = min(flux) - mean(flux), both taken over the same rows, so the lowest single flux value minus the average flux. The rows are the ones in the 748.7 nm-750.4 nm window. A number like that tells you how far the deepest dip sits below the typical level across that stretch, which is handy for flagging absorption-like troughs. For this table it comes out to -0.14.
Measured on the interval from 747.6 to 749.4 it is -0.26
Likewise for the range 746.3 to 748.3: -0.22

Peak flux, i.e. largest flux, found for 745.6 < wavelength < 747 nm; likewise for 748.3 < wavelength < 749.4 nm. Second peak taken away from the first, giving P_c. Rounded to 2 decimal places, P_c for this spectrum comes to 0.30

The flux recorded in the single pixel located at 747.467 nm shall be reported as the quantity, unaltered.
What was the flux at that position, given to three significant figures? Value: 10.8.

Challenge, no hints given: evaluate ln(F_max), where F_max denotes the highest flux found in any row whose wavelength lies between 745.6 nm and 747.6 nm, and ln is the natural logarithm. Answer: 2.41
